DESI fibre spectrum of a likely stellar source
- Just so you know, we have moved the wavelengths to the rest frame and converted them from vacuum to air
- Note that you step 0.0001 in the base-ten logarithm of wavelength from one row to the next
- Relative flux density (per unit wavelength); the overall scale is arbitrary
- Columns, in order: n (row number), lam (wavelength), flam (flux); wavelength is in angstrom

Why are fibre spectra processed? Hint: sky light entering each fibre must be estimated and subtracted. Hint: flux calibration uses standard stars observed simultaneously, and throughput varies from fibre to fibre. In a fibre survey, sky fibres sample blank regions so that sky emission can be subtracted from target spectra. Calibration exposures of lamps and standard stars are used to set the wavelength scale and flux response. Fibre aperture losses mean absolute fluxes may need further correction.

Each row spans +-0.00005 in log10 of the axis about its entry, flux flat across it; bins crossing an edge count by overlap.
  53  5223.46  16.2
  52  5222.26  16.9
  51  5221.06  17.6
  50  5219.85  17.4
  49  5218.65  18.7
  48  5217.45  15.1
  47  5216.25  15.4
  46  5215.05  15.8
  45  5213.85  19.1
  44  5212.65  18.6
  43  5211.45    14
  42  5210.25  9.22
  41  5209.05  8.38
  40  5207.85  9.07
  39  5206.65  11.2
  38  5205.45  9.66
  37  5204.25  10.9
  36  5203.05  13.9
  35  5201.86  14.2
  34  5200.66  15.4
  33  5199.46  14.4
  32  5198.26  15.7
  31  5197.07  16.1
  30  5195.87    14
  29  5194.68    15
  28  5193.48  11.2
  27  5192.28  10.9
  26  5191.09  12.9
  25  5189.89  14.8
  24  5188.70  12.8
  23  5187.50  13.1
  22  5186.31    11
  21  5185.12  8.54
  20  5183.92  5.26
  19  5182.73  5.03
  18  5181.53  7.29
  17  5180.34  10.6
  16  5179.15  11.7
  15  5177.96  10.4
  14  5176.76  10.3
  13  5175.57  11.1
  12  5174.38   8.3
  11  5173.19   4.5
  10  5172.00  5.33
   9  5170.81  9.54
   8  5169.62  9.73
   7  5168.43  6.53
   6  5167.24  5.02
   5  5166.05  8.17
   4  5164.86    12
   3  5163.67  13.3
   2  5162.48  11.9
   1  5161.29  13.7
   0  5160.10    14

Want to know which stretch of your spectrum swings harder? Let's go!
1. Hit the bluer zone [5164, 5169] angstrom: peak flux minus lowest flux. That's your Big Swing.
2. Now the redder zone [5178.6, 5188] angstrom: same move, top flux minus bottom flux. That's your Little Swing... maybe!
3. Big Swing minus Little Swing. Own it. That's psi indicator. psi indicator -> -1.1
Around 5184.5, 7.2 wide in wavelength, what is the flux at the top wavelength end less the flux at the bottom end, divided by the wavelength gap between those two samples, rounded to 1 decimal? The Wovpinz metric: 1.0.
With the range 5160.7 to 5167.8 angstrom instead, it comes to -1.5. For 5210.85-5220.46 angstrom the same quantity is 0.4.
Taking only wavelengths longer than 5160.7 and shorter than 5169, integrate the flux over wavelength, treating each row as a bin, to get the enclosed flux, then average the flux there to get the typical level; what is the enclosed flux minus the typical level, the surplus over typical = 74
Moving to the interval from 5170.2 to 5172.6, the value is 10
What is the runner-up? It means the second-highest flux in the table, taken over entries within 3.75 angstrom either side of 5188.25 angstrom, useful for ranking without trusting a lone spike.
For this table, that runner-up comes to 13.1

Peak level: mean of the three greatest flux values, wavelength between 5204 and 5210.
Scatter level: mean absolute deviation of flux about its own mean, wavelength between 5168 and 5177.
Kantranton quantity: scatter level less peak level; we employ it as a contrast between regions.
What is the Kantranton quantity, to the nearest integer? -9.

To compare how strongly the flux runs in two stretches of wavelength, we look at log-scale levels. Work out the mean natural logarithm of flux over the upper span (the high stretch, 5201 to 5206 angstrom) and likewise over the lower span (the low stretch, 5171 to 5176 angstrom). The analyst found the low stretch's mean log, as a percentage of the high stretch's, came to 77.5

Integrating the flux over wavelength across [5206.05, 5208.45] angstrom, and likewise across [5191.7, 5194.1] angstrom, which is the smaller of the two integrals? 24.3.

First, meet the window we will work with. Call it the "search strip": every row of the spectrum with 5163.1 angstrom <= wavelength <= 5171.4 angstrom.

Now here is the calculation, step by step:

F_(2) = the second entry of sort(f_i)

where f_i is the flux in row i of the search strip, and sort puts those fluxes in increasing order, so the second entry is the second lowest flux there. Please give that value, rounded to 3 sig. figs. 6.53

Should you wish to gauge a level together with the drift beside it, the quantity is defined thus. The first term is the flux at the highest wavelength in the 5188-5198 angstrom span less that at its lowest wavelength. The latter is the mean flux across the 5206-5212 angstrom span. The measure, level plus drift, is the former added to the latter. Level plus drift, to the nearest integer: 14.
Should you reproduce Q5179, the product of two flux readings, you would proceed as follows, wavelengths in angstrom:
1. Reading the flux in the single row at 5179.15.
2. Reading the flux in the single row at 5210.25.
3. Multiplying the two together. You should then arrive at 108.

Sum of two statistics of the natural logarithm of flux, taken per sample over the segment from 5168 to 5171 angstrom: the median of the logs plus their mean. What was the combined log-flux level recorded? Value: 4.4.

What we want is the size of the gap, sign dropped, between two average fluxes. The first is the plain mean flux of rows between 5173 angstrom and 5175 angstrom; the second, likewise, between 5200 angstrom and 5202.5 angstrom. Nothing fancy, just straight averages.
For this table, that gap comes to 8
